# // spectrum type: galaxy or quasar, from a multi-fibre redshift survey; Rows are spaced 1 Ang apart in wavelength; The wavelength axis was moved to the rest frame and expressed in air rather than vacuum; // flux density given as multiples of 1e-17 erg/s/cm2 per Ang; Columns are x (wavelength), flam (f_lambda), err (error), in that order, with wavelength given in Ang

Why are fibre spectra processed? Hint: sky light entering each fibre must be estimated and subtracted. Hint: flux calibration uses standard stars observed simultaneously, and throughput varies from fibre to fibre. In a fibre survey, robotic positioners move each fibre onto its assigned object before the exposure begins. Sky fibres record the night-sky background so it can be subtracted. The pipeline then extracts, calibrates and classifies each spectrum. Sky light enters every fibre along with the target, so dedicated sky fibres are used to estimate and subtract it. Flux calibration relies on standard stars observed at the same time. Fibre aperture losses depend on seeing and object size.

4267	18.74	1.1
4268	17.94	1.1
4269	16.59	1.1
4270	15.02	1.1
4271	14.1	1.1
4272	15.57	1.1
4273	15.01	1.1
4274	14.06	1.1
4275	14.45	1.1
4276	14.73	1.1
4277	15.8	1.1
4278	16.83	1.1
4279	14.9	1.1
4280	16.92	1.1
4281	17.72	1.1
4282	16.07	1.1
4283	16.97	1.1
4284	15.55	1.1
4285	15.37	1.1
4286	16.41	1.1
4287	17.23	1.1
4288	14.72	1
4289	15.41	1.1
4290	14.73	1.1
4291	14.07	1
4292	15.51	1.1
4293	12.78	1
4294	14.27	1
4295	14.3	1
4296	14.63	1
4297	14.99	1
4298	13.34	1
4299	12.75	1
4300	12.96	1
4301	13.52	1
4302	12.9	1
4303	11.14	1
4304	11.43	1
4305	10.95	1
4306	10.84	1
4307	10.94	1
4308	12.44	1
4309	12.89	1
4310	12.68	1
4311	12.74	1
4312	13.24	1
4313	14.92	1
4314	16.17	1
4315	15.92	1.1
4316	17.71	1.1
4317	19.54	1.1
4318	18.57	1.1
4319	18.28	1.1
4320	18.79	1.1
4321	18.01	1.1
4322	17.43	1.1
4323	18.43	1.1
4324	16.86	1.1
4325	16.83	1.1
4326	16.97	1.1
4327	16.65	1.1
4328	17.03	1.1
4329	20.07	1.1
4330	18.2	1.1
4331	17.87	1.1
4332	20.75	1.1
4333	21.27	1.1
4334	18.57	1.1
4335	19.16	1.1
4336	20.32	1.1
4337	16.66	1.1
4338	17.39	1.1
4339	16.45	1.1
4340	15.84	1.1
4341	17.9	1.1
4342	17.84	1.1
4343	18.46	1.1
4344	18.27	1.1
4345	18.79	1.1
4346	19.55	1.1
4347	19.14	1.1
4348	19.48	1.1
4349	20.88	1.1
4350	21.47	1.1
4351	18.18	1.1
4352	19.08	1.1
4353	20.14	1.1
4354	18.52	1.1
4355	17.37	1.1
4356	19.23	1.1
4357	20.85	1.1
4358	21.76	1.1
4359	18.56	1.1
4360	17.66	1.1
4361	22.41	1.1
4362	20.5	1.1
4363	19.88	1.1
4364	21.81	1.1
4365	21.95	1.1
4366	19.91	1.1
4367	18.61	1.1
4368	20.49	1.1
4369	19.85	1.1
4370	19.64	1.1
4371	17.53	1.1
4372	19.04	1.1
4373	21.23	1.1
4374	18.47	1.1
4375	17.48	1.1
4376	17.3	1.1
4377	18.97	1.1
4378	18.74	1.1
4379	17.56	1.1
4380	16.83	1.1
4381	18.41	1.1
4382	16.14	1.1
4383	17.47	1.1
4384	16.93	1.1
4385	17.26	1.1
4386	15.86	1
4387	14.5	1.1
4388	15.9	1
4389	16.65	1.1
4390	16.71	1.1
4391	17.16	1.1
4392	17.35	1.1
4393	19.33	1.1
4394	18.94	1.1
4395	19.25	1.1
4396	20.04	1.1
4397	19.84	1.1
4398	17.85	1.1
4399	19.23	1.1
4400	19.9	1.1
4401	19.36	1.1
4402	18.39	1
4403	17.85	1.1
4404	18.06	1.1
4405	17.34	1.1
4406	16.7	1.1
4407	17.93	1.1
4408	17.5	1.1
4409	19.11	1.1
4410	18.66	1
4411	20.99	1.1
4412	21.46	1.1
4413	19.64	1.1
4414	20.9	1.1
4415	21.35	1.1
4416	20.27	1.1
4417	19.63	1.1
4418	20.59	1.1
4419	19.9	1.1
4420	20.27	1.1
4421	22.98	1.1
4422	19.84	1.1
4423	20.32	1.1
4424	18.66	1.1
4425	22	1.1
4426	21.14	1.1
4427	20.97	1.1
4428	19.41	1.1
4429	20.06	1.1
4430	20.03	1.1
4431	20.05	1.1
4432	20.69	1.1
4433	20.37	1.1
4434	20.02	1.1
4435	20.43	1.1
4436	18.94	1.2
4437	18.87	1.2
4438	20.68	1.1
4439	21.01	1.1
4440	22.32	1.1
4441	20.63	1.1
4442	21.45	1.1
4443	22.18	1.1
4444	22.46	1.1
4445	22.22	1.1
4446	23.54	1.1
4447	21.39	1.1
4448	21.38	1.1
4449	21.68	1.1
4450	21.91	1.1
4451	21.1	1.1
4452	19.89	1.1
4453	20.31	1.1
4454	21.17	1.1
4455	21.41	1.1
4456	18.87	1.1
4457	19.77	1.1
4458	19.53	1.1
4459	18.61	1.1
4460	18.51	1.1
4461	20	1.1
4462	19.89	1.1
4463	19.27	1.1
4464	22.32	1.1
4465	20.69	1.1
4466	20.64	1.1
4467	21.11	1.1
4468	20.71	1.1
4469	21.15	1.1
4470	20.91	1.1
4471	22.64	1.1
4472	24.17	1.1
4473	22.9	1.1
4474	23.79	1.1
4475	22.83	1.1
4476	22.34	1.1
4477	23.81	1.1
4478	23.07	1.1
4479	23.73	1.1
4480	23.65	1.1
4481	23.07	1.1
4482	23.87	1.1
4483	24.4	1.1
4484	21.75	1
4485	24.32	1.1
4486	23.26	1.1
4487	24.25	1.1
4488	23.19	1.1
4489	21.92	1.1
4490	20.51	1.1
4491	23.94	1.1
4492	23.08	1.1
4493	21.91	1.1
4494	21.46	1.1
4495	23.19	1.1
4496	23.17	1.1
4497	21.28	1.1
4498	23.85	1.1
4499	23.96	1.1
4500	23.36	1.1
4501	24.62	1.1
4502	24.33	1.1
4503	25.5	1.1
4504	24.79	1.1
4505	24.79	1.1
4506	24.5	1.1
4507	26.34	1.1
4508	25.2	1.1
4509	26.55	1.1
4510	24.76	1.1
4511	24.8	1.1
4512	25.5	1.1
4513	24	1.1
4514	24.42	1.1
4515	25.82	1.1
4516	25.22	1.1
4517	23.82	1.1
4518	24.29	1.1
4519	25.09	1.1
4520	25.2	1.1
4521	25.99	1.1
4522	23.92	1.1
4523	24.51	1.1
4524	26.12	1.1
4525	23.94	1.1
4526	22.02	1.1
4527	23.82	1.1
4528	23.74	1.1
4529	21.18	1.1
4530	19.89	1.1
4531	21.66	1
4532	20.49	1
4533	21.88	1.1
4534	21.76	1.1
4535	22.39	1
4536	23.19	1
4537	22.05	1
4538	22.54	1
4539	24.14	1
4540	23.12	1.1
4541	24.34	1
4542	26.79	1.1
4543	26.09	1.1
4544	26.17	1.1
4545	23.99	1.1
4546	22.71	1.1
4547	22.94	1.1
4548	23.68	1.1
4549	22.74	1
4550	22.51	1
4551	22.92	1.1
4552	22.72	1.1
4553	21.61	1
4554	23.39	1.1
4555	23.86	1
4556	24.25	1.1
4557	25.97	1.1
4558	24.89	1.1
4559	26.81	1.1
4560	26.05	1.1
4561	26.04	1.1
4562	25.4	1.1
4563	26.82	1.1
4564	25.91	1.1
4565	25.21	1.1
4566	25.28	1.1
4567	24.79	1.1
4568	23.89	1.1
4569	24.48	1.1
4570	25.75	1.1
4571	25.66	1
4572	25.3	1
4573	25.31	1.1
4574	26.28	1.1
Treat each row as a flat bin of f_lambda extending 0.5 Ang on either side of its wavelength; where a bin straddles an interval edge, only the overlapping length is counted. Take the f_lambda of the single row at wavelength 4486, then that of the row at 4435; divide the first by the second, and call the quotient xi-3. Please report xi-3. 1.14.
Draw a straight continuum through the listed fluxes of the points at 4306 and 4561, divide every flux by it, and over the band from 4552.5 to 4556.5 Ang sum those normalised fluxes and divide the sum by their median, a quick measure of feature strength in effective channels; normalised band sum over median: 3.94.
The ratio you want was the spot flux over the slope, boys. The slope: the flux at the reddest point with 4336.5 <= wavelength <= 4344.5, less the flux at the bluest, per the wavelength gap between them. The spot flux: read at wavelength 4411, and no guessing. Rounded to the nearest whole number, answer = 91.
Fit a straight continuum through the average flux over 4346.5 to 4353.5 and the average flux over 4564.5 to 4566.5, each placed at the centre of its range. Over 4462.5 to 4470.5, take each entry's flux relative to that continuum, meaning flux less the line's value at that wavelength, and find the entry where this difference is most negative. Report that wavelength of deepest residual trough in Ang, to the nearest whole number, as 4463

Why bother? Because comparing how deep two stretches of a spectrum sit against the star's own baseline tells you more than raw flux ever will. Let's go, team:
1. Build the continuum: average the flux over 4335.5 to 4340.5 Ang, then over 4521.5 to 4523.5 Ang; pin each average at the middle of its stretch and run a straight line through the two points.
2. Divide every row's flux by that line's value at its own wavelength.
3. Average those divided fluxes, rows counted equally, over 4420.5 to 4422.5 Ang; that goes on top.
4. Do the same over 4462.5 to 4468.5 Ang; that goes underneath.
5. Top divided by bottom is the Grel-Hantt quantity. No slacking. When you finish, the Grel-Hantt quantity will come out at 1.11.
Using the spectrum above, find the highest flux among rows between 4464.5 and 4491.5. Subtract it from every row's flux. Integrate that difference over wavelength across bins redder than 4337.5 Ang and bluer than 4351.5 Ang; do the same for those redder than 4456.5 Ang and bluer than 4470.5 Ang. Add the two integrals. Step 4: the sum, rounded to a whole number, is -140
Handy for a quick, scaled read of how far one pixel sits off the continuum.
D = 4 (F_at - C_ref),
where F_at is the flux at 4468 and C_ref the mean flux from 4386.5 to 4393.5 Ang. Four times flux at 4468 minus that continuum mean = 16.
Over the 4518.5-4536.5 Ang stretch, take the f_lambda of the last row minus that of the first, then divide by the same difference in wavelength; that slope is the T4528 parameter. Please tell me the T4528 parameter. -0.11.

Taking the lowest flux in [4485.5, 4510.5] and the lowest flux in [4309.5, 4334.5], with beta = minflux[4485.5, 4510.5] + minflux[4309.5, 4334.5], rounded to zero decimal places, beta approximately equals 33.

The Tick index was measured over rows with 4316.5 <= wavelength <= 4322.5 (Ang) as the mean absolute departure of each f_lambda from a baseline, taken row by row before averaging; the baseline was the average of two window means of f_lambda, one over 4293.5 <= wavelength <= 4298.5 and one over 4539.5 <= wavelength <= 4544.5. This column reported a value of 1.4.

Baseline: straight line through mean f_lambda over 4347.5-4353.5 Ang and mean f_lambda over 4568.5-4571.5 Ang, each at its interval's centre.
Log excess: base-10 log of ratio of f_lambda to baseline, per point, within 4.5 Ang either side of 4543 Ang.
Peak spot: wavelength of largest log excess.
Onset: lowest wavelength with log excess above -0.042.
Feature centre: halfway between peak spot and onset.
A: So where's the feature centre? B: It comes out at 4540.5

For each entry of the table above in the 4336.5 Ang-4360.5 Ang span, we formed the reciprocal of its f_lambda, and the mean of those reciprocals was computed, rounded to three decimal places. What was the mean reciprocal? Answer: 0.054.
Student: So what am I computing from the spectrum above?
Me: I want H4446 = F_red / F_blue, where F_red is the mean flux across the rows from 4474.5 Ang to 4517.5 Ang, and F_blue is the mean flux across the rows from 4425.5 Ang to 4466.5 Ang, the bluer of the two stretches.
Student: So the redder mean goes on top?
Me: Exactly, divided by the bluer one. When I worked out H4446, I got 1.15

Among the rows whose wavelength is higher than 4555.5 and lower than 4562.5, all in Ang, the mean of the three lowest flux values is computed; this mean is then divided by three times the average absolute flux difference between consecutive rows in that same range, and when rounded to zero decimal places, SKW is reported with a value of 8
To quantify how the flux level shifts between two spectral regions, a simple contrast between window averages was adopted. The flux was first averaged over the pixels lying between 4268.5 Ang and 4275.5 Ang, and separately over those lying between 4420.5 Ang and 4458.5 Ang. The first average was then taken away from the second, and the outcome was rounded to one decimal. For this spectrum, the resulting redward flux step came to 5.8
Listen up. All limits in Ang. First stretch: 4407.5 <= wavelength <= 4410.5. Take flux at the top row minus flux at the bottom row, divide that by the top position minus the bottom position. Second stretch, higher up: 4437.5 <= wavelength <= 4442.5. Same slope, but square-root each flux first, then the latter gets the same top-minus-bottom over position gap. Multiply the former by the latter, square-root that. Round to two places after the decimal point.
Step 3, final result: 0.11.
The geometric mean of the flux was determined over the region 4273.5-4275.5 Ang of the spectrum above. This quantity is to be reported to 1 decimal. 14.3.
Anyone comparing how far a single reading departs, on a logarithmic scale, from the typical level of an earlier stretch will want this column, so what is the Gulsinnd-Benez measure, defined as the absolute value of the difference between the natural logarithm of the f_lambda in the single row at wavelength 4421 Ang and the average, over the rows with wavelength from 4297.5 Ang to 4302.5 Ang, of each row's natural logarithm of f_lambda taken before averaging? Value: 0.6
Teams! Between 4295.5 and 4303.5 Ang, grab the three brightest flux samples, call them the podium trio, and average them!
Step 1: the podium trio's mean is 14.4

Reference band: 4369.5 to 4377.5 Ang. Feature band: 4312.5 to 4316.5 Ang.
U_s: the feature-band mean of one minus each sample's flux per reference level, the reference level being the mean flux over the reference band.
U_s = 0.14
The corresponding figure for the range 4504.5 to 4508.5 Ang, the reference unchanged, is -0.35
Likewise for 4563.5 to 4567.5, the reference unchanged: -0.35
